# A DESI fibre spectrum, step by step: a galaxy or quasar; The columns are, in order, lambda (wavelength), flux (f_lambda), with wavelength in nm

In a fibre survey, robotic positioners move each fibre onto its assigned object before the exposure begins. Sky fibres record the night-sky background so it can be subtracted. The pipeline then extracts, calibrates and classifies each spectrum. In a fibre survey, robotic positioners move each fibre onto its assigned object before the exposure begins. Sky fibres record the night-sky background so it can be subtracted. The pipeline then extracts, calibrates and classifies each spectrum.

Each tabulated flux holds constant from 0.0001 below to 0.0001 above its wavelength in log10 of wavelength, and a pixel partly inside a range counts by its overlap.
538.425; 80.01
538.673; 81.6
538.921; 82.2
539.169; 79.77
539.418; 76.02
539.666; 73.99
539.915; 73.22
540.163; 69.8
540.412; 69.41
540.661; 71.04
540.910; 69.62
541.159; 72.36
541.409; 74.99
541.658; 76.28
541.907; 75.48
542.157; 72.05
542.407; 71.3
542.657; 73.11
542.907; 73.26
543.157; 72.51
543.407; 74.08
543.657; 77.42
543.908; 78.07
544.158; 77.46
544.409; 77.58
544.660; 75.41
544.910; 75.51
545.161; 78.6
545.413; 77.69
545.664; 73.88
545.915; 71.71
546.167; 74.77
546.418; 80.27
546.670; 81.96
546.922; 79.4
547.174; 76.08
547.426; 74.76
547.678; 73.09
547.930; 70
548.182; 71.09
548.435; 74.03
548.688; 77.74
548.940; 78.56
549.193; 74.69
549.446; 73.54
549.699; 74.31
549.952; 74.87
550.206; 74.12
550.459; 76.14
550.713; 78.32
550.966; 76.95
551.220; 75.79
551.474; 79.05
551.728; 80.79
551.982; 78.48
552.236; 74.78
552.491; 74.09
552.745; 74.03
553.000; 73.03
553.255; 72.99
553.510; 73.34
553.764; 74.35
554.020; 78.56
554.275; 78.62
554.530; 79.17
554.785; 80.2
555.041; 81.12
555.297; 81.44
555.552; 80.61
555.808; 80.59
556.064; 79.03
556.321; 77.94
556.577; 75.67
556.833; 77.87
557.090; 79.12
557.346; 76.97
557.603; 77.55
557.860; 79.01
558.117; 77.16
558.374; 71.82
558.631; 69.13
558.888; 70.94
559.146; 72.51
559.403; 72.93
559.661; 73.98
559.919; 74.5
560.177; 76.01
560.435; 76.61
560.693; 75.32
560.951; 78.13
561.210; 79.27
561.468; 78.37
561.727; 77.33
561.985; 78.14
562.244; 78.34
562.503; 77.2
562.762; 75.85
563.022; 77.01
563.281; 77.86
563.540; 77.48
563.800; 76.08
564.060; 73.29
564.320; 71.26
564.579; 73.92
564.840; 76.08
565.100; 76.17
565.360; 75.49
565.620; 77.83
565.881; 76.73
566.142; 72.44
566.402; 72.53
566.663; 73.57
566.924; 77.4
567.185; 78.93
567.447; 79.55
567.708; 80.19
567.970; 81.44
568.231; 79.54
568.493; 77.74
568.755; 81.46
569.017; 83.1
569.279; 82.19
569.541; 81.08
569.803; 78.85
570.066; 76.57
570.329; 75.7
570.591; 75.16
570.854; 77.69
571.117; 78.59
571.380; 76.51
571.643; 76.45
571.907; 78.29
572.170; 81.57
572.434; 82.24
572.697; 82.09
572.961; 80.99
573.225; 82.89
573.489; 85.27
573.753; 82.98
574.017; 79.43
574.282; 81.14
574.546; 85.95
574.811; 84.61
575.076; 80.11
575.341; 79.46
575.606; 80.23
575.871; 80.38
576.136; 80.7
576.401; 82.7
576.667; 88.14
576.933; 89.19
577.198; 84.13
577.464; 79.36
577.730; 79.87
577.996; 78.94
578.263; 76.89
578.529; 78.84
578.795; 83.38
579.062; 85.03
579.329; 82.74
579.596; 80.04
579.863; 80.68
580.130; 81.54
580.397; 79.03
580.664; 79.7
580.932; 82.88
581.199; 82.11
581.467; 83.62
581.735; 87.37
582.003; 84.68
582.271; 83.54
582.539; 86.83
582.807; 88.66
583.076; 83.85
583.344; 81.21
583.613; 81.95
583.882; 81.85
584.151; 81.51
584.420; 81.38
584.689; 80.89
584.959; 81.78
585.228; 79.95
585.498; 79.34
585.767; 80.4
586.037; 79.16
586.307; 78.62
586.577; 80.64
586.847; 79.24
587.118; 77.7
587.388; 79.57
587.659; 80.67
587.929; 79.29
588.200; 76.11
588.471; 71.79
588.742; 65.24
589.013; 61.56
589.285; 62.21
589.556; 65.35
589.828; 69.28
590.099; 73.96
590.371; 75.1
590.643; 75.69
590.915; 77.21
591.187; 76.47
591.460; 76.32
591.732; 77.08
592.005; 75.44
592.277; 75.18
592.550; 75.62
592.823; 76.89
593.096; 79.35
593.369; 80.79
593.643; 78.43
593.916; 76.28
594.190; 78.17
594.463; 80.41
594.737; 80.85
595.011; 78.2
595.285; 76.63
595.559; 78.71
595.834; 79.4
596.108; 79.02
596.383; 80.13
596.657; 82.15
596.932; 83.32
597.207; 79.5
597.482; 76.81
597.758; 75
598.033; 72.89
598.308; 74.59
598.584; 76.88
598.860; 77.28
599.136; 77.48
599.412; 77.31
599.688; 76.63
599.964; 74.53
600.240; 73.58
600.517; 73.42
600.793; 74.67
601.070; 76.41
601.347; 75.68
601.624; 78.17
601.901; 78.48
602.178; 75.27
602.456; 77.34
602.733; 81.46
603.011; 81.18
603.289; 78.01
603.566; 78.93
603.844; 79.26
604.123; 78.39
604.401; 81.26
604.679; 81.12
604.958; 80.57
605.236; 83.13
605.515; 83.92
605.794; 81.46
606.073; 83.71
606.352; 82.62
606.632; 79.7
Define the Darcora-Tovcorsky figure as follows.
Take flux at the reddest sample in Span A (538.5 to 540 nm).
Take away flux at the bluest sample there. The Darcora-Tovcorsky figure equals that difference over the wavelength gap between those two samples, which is -7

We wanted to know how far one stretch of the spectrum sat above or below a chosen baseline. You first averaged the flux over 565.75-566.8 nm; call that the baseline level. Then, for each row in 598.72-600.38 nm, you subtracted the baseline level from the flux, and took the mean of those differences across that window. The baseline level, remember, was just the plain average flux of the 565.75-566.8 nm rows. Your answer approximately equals 2.3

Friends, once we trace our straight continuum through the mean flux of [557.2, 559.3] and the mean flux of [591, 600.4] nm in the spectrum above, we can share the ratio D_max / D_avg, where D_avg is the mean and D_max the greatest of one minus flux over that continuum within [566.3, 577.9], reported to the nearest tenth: -0.5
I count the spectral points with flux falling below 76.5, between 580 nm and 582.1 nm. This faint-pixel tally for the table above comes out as 0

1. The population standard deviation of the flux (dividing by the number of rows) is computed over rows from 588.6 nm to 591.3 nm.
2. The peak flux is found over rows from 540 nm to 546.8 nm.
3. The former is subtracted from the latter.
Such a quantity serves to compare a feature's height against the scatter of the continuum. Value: 76.1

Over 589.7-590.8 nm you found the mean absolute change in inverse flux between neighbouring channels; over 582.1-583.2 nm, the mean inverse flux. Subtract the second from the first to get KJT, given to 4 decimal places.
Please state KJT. -0.0113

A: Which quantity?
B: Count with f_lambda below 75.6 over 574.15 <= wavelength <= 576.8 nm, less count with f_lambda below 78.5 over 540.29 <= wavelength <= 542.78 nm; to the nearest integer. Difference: -10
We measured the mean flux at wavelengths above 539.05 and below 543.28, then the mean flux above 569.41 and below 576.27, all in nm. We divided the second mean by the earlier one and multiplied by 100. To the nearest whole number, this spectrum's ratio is 110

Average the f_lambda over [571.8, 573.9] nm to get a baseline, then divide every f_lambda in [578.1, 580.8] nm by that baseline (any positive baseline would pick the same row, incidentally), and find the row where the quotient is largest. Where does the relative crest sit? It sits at 579.062 nm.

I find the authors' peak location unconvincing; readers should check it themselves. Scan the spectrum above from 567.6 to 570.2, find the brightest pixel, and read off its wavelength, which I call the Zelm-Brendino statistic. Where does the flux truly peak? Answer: 569.017 nm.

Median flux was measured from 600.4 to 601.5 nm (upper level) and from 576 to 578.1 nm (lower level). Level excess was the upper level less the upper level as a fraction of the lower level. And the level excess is 74.3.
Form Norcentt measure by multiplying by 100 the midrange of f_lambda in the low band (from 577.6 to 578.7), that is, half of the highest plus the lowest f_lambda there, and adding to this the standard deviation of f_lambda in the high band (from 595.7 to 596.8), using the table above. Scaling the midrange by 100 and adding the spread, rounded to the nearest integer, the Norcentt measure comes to 7839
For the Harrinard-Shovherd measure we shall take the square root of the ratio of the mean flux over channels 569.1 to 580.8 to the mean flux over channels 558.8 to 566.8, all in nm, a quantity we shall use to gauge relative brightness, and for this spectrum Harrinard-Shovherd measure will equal 1.03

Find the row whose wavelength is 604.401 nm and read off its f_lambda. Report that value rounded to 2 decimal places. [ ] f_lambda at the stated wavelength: 81.26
